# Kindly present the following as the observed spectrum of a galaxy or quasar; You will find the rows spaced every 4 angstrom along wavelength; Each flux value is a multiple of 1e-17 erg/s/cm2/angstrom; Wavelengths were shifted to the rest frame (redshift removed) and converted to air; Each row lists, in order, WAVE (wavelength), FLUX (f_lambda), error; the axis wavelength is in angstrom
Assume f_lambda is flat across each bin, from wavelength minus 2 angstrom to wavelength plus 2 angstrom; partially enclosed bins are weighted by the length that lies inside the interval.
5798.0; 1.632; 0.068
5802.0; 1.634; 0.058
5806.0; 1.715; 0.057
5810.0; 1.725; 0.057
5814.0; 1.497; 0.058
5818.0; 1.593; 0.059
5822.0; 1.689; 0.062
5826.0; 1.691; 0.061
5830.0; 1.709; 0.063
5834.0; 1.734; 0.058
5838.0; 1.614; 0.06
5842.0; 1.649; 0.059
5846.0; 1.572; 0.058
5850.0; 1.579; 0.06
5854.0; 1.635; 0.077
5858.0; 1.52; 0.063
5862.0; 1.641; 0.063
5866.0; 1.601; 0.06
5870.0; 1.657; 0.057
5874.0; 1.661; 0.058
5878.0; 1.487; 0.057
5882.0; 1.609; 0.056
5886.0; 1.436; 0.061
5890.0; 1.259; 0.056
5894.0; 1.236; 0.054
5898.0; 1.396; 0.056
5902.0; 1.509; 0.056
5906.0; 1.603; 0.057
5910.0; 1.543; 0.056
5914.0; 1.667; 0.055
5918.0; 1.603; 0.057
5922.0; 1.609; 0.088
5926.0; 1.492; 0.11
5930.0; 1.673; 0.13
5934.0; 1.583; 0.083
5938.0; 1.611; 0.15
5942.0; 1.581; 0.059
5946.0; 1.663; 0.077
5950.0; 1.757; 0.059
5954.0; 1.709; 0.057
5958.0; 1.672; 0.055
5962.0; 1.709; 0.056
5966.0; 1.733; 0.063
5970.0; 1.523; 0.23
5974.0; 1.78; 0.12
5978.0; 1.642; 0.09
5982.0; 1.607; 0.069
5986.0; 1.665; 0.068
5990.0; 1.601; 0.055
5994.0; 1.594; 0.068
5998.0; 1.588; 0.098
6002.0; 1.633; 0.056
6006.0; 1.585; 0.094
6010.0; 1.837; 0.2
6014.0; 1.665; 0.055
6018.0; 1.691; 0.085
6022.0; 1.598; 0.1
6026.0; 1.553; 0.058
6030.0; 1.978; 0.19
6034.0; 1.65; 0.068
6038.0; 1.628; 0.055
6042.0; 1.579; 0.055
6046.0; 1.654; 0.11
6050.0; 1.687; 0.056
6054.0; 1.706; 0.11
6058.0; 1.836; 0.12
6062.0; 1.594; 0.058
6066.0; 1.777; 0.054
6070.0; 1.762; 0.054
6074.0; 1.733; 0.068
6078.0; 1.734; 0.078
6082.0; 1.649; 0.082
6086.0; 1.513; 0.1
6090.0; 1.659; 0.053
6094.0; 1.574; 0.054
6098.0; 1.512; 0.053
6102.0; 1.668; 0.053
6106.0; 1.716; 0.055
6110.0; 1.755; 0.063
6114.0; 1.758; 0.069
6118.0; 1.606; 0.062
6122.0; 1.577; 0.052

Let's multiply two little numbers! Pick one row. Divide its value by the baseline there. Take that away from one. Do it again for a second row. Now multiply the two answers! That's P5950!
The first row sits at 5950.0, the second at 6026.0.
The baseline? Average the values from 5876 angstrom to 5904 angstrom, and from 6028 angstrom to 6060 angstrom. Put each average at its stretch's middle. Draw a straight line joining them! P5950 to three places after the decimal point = -0.011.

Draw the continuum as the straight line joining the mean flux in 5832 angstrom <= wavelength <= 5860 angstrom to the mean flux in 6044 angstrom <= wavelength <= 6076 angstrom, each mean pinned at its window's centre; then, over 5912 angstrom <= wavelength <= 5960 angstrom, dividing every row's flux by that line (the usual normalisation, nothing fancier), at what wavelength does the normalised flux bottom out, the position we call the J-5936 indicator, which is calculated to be 5926.0 angstrom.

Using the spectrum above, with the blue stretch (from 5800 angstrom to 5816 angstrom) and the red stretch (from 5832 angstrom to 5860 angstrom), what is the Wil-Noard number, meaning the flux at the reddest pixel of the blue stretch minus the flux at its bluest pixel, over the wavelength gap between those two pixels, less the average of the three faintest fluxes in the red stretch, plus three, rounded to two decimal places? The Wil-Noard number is 1.43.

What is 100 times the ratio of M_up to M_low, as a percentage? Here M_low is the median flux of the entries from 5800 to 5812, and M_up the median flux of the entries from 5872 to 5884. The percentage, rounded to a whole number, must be 94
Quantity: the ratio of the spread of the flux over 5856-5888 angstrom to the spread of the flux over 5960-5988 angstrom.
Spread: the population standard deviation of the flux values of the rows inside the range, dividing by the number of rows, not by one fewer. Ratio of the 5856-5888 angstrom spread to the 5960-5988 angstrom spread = 1.0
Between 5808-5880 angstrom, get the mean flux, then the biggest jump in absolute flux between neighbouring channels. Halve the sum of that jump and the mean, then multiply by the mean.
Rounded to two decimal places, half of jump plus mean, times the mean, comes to 1.51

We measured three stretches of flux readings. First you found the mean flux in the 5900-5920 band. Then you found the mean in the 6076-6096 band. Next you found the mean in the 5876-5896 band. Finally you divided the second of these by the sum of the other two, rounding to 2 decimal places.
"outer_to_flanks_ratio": 0.54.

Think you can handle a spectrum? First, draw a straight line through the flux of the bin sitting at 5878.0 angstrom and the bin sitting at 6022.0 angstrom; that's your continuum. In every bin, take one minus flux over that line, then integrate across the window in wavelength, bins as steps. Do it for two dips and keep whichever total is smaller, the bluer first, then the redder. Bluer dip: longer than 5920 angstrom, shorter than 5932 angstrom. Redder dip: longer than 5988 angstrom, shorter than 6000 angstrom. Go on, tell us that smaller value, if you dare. -0.53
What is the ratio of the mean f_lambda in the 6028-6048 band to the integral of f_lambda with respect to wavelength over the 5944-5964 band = 0.0499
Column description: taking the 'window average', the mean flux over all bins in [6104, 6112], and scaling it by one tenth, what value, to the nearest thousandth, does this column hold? 0.174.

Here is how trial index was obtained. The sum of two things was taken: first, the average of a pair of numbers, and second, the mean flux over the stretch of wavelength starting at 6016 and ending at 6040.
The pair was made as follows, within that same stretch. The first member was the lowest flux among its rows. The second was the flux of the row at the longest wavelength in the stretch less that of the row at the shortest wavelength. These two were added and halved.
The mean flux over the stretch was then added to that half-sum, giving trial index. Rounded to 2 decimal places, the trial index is 2.43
